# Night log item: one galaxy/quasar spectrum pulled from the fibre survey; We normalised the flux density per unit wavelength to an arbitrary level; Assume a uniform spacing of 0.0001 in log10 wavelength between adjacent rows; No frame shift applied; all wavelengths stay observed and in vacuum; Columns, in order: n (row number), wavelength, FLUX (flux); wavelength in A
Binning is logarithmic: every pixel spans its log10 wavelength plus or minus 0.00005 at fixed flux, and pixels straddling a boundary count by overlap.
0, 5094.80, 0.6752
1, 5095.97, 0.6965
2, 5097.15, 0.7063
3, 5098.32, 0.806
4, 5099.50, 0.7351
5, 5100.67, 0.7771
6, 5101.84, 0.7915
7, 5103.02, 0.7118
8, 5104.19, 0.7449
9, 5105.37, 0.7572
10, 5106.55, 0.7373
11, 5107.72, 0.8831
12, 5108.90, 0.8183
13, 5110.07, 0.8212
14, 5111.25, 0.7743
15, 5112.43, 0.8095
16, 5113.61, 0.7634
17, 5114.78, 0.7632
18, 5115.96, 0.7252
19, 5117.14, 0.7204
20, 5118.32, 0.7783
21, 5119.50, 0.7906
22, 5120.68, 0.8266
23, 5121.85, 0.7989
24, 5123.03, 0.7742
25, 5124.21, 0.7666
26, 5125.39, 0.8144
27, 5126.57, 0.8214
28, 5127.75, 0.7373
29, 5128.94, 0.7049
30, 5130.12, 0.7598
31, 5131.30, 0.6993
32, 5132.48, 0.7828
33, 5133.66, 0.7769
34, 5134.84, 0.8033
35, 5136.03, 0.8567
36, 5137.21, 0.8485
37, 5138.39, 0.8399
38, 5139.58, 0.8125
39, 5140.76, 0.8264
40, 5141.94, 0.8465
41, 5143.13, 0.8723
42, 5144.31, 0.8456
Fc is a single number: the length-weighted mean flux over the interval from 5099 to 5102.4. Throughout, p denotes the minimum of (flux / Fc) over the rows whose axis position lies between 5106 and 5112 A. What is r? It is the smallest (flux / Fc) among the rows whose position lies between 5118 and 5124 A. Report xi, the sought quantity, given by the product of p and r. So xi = 0.96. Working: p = 0.957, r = 1.00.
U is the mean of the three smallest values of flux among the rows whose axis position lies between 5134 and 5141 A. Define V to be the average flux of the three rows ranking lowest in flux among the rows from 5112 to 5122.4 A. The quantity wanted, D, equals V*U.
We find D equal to 0.599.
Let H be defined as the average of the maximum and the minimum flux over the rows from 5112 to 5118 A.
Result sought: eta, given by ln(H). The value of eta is -0.27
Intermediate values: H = 0.76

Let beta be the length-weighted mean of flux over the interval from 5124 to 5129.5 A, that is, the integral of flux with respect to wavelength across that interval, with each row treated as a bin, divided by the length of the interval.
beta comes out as 0.77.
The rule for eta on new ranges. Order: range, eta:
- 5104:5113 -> -0.21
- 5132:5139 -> -0.20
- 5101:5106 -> -0.29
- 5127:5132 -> -0.32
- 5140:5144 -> -0.16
